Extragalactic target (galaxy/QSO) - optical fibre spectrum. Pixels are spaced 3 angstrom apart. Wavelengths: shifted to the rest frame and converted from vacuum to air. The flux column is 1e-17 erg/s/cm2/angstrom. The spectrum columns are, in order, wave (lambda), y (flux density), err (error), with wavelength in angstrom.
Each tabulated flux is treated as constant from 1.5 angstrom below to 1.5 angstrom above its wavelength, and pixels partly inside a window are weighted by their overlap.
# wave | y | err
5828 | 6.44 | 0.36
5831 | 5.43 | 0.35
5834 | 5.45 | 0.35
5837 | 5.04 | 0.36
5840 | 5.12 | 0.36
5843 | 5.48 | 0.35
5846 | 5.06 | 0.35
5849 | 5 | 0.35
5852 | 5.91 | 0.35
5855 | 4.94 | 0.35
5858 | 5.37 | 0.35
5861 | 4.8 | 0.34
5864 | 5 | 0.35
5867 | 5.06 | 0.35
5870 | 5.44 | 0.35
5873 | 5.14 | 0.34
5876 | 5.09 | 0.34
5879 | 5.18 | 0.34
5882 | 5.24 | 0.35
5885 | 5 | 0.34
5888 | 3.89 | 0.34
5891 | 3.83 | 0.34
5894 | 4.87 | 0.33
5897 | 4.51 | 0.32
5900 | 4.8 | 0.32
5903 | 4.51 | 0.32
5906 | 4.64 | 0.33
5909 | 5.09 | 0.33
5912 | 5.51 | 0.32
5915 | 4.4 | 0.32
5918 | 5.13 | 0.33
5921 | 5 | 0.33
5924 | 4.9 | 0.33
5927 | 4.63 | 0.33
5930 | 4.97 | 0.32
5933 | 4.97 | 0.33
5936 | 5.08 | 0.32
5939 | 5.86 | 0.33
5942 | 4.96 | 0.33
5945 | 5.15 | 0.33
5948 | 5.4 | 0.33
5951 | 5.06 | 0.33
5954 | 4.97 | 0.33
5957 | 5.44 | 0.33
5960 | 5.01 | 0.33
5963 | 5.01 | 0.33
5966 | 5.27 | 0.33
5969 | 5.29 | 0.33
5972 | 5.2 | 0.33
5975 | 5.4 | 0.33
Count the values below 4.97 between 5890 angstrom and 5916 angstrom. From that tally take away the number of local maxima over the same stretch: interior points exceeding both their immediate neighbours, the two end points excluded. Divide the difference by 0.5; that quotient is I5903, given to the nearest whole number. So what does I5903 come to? 8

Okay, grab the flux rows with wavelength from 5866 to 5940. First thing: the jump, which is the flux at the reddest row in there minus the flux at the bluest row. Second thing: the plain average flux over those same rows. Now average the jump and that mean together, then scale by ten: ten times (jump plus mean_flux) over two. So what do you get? 29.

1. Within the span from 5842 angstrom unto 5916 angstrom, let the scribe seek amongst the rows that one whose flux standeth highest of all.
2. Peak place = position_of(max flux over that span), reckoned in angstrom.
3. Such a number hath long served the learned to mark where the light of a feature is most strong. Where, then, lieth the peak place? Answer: 5852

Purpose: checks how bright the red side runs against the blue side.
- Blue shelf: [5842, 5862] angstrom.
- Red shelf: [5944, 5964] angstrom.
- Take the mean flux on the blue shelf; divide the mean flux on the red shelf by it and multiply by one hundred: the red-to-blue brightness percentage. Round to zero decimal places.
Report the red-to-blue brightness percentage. 99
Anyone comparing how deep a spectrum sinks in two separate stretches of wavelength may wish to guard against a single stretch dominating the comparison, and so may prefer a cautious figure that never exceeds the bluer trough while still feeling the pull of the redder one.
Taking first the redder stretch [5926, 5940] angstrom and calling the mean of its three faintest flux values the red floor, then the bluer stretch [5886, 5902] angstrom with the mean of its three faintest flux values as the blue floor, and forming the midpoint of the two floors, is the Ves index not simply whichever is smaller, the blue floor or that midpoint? 4.1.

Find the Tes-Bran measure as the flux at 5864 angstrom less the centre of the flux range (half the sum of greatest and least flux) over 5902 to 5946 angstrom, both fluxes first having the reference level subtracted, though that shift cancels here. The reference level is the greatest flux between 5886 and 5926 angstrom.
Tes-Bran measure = -0.13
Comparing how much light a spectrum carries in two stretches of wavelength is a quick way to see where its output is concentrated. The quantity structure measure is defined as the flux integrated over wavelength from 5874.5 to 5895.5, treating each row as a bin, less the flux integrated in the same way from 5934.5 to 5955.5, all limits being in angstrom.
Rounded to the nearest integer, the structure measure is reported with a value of -10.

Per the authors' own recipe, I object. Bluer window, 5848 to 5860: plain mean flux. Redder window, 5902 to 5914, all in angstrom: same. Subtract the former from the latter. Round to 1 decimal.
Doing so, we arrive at -0.4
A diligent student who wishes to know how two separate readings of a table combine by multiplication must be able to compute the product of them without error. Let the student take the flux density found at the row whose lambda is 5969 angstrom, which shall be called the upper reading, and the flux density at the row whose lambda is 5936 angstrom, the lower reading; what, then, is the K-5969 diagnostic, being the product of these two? 27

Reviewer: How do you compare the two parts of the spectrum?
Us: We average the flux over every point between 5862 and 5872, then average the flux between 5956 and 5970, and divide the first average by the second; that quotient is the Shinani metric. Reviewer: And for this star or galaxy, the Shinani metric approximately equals 0.99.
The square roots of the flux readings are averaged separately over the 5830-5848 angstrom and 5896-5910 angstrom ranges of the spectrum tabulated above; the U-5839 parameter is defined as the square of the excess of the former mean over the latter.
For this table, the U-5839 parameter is 0.015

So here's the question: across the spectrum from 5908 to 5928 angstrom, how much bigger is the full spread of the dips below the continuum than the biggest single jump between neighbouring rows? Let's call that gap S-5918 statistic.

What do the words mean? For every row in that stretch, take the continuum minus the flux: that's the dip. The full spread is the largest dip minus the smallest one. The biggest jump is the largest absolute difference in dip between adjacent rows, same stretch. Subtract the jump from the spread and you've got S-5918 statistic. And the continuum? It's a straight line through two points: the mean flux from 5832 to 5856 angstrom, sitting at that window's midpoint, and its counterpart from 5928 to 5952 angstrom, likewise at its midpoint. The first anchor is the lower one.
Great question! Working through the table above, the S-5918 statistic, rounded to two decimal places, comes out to 0.00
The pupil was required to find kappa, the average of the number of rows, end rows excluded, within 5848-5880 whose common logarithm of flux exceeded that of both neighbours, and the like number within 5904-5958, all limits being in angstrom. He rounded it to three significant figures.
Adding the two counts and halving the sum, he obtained 3.50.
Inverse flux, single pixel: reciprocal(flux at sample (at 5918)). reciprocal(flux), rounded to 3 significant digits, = 0.195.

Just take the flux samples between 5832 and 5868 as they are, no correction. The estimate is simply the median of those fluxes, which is 5.06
